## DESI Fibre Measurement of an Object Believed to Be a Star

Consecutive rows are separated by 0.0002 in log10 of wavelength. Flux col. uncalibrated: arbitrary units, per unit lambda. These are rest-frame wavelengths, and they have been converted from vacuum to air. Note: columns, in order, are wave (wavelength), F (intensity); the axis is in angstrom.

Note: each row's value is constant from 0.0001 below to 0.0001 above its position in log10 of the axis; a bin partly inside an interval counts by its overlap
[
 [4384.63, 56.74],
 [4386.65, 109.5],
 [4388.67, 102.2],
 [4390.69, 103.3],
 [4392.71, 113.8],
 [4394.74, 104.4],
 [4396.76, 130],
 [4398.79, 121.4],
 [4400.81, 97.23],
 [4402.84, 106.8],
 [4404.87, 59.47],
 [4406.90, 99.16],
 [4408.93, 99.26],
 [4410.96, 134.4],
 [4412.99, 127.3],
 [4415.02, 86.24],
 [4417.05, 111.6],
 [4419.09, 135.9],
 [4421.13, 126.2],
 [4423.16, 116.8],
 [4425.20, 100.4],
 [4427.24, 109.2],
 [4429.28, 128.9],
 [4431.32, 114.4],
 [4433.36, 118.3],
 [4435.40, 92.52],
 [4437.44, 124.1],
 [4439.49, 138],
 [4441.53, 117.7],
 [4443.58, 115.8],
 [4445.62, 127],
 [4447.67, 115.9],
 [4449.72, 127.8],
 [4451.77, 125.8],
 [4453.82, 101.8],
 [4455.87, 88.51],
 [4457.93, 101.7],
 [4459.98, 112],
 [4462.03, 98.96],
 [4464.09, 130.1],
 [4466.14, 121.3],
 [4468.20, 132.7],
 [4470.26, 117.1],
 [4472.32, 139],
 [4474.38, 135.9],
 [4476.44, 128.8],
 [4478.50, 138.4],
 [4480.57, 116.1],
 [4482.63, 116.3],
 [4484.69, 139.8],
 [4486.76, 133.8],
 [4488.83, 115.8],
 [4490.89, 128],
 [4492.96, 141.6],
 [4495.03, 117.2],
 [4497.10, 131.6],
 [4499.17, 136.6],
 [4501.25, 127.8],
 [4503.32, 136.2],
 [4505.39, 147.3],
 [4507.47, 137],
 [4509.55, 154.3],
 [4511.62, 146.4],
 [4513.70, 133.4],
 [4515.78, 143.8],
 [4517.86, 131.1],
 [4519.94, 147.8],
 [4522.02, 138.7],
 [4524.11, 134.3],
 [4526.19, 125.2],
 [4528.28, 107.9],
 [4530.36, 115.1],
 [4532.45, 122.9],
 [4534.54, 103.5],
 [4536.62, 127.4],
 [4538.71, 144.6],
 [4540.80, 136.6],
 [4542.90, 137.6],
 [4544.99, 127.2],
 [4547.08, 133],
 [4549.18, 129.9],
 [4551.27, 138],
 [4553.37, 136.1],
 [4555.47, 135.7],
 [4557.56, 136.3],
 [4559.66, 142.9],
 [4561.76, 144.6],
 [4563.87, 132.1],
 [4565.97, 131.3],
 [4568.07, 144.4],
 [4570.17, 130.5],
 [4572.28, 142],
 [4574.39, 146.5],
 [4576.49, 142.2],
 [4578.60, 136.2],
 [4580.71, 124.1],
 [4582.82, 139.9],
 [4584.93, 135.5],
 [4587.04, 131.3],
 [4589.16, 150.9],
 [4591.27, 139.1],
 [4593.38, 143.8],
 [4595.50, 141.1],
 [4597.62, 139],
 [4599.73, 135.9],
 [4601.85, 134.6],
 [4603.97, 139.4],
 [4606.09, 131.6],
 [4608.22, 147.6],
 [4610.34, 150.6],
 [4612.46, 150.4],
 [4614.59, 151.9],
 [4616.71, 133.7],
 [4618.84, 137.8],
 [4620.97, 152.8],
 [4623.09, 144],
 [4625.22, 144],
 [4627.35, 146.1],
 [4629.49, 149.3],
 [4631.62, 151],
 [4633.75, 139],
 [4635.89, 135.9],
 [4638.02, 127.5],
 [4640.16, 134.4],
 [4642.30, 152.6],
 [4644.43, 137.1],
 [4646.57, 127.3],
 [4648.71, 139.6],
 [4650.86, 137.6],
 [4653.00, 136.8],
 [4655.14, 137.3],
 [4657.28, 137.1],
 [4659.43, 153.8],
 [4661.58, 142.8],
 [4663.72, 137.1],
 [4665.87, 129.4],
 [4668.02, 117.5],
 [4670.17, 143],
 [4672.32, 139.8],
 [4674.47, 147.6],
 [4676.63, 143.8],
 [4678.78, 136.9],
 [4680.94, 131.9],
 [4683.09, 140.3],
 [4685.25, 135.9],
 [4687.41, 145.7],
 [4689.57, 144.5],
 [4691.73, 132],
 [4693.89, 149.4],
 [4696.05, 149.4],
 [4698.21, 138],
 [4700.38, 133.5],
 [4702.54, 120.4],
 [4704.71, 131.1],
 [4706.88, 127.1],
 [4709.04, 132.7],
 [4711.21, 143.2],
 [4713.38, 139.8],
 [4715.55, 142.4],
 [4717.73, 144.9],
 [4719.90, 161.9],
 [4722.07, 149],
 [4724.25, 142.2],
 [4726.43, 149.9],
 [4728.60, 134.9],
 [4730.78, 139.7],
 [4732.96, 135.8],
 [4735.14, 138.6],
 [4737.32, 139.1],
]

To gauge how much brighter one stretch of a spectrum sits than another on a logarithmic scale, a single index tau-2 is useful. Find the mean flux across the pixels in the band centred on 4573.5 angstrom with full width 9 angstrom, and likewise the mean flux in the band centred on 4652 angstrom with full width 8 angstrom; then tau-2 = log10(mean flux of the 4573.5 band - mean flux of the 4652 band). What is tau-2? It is 0.39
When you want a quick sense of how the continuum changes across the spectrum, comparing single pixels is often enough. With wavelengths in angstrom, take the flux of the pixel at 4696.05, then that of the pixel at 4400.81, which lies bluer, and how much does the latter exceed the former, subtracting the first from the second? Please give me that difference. -52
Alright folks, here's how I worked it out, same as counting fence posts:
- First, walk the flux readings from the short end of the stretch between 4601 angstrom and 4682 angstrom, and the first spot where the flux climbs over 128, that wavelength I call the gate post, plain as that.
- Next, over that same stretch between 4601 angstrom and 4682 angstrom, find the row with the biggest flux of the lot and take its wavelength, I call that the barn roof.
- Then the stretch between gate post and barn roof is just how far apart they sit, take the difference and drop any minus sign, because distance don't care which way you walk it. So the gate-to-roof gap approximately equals 57.6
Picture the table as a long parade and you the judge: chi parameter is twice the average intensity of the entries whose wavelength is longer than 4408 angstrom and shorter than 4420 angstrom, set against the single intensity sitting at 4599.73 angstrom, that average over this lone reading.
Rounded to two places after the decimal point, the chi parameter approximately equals 1.70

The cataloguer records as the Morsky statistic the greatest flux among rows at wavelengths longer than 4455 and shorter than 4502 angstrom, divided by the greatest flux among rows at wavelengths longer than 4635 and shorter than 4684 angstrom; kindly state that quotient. 0.92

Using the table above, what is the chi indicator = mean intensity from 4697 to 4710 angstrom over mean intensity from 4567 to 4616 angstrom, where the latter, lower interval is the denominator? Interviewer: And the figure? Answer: 0.93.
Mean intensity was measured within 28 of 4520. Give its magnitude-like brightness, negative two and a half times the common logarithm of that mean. -5.31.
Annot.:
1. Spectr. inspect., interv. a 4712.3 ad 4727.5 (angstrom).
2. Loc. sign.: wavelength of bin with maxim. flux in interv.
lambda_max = 4719.90 angstrom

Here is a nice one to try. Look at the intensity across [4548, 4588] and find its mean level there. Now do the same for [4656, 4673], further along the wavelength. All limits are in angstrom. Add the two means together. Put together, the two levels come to 274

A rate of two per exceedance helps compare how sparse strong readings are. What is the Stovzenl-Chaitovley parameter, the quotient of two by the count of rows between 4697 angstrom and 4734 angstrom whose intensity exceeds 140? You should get 0.3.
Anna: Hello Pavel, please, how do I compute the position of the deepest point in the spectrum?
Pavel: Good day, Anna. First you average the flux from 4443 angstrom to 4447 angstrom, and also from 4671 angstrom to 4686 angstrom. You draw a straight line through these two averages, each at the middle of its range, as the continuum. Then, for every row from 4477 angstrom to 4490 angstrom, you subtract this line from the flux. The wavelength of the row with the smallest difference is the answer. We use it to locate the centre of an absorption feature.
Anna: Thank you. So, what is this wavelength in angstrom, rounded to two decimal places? 4488.83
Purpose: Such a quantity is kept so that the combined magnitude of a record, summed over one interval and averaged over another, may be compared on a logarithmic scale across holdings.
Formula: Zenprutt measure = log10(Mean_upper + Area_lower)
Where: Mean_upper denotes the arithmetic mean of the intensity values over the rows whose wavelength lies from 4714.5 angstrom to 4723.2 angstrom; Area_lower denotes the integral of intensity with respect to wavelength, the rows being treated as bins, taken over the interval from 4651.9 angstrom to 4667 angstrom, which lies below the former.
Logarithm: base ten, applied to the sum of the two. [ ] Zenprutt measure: 3.35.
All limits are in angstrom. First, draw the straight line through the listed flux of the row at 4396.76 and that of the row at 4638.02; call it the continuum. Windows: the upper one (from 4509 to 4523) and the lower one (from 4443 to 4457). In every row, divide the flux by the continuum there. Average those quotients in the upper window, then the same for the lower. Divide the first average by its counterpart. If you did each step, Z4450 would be 1.25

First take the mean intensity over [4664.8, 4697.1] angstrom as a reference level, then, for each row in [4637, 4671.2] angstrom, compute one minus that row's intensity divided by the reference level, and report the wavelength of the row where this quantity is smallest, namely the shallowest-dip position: 4659.43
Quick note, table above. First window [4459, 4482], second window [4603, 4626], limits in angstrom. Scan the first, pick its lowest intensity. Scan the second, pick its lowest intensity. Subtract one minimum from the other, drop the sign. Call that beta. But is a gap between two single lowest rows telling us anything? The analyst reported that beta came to 33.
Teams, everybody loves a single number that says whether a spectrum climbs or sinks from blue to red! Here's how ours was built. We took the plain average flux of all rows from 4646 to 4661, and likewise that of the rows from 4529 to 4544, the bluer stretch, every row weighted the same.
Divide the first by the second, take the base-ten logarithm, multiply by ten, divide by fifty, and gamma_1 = 0.008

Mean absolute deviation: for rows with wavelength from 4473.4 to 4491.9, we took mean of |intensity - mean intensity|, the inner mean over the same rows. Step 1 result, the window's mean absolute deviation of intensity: 8.0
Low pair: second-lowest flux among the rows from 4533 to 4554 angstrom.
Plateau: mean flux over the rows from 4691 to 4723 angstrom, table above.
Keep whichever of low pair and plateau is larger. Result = 139.7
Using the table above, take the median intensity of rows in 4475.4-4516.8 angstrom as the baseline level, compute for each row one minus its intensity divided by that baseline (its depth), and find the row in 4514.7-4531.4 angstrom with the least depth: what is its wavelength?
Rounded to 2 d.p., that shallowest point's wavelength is 4519.94 angstrom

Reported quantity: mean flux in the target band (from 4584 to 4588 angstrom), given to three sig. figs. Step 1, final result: 133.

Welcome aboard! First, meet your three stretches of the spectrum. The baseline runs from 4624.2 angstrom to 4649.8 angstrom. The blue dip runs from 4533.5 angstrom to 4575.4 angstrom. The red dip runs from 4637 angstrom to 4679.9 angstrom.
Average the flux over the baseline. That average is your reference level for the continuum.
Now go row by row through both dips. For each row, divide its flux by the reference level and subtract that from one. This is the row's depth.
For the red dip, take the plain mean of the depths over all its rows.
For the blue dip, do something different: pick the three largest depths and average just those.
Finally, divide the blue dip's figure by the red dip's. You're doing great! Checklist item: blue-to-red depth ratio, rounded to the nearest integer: 9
